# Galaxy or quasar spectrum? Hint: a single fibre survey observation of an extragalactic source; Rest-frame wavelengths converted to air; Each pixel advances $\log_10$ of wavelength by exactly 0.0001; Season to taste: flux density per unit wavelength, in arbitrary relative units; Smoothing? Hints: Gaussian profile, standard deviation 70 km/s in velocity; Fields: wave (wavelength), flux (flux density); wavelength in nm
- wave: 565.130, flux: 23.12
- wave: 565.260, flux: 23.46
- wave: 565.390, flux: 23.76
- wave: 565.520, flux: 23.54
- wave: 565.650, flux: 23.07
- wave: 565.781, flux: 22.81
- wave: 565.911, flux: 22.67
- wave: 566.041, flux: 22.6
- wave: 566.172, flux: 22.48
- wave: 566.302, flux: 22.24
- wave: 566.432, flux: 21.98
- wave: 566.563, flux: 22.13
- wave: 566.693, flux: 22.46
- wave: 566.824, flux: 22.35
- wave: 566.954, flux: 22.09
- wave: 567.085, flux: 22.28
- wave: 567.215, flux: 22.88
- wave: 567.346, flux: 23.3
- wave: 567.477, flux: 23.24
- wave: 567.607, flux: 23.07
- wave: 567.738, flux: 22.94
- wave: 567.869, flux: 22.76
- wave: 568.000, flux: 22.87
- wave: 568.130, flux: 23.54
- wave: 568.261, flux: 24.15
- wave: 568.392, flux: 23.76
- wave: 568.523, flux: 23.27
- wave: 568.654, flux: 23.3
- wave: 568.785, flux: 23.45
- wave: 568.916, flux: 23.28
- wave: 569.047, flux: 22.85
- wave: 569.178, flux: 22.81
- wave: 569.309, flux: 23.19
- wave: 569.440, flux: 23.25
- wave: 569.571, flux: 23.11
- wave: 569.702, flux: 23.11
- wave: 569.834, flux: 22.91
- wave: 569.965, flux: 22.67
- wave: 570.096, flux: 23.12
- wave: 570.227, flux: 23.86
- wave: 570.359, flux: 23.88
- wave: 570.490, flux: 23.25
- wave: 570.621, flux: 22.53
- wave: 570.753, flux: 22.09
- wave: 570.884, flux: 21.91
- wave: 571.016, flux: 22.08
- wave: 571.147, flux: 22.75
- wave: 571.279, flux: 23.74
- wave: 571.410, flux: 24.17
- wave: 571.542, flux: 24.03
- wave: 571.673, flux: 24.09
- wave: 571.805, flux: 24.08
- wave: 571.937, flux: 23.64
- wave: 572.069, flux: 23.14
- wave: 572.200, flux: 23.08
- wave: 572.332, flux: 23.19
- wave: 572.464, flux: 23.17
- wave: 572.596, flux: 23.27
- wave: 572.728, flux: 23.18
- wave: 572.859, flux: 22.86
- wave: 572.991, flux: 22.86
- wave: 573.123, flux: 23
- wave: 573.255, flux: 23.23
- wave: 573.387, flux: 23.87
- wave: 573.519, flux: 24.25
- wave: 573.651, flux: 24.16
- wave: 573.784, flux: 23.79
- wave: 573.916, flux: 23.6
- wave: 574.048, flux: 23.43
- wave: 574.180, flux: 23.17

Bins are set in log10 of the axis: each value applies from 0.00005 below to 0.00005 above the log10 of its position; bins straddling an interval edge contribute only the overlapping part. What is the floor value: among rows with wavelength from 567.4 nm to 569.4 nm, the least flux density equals 22.76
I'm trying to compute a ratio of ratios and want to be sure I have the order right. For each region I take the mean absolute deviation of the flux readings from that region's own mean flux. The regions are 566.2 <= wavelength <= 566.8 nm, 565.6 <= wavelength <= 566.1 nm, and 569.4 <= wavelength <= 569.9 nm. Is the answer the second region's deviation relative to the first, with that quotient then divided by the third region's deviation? 11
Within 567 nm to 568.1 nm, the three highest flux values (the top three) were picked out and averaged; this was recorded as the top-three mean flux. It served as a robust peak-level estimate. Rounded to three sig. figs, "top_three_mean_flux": 23.2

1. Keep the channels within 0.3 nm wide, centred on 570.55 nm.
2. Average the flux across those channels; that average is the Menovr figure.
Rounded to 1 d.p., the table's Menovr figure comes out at 22.9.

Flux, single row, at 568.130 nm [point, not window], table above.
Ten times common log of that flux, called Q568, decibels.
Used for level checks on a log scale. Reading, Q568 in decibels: 13.7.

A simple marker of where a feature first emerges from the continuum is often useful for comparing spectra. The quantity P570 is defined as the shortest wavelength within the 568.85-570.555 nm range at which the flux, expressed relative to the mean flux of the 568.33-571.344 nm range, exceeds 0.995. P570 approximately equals 568.916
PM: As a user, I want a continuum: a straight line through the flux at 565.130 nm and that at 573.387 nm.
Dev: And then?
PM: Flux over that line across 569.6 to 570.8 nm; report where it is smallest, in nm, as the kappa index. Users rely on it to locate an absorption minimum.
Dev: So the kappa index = 570.753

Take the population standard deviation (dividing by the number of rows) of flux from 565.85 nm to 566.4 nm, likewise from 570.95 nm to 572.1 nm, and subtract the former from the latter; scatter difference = 0.52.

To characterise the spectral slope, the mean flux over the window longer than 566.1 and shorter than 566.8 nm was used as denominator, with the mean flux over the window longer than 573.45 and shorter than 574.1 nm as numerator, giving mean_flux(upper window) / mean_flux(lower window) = 1.07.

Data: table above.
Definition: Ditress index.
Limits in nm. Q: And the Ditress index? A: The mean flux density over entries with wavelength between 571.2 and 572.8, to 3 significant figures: 23.6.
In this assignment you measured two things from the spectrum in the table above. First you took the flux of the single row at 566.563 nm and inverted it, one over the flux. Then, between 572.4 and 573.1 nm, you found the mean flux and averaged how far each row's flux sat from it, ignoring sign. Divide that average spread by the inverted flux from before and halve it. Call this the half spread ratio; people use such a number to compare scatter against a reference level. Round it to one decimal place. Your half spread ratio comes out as 1.8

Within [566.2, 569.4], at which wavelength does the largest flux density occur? 568.261 nm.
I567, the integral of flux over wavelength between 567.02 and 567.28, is 6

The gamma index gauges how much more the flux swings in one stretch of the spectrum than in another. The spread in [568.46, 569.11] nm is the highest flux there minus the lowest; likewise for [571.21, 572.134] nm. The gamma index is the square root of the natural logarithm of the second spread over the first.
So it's 0.74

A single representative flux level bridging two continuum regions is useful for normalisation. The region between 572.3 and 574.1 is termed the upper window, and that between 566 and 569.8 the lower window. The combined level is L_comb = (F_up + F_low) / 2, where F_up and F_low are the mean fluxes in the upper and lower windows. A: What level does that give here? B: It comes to 23.2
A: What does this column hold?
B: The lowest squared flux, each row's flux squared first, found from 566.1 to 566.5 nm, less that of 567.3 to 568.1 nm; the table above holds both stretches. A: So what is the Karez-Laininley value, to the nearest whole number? -35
